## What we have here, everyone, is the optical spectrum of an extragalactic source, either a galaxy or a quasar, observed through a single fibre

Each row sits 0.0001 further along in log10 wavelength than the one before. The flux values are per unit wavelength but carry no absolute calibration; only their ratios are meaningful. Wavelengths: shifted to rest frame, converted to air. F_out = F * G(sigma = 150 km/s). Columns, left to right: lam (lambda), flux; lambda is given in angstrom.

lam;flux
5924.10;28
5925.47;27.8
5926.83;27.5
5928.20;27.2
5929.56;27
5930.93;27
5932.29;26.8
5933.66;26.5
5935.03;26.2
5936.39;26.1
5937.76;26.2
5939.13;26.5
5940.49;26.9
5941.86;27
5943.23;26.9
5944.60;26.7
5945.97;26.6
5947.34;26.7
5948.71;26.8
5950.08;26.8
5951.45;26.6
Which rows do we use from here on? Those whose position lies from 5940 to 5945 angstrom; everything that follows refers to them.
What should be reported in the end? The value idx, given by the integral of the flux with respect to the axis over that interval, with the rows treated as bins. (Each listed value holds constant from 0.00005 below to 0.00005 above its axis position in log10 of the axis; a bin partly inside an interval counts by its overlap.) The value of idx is 134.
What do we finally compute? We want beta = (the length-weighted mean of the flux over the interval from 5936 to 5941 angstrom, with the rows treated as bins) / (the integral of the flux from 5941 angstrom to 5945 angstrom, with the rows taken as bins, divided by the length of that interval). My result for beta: 0.98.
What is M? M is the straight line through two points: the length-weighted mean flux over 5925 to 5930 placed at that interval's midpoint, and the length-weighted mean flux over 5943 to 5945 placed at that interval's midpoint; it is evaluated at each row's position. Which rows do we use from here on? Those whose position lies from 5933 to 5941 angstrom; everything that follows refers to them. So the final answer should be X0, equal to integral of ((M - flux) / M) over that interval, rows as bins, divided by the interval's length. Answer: 0.024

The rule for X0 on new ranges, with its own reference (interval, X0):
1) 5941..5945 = -0.003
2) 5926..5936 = 0.014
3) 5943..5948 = 0.000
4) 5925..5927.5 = -0.007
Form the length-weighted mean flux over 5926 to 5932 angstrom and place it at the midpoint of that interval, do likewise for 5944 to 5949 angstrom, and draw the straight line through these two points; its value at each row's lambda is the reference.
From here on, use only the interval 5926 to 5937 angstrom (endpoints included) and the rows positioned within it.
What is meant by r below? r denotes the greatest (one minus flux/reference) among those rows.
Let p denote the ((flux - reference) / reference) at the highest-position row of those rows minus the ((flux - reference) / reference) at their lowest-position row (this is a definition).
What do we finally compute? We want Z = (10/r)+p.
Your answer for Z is 308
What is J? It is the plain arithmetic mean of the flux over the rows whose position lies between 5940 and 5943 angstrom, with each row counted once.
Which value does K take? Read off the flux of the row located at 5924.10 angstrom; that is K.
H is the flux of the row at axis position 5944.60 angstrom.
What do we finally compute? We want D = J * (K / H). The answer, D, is 28.3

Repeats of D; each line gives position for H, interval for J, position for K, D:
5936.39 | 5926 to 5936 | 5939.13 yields 27.3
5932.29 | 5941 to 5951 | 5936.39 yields 26.1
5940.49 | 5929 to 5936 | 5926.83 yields 27.3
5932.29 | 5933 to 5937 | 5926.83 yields 27.0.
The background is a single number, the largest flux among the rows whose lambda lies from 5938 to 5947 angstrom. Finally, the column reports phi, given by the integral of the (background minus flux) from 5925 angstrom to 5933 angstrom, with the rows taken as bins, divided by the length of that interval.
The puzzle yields -0.20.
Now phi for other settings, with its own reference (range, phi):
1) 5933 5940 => 0.68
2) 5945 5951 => 0.28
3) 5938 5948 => 0.27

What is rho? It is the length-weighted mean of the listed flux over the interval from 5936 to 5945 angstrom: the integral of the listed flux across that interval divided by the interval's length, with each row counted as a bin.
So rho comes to 26.6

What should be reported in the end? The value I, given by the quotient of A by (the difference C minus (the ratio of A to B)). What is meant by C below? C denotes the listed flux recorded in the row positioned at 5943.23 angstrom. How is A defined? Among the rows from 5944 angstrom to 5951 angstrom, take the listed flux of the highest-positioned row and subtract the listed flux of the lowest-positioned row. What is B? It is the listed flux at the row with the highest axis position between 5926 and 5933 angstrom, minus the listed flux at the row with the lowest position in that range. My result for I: 0.00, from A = 0.1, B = -0.7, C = 26.9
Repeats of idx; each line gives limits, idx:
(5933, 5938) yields 131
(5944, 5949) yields 133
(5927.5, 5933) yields 148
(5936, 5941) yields 132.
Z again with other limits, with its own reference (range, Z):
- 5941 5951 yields 2784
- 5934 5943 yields 308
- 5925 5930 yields 1540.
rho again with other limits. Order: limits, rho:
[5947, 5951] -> 26.8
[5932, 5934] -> 26.6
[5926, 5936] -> 26.9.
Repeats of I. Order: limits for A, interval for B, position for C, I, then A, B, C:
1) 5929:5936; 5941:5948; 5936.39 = -0.03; -0.8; -0.3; 26.1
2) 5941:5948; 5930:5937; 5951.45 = -0.01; -0.3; -0.9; 26.6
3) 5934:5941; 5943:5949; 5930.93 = 0.02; 0.7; -0.1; 27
